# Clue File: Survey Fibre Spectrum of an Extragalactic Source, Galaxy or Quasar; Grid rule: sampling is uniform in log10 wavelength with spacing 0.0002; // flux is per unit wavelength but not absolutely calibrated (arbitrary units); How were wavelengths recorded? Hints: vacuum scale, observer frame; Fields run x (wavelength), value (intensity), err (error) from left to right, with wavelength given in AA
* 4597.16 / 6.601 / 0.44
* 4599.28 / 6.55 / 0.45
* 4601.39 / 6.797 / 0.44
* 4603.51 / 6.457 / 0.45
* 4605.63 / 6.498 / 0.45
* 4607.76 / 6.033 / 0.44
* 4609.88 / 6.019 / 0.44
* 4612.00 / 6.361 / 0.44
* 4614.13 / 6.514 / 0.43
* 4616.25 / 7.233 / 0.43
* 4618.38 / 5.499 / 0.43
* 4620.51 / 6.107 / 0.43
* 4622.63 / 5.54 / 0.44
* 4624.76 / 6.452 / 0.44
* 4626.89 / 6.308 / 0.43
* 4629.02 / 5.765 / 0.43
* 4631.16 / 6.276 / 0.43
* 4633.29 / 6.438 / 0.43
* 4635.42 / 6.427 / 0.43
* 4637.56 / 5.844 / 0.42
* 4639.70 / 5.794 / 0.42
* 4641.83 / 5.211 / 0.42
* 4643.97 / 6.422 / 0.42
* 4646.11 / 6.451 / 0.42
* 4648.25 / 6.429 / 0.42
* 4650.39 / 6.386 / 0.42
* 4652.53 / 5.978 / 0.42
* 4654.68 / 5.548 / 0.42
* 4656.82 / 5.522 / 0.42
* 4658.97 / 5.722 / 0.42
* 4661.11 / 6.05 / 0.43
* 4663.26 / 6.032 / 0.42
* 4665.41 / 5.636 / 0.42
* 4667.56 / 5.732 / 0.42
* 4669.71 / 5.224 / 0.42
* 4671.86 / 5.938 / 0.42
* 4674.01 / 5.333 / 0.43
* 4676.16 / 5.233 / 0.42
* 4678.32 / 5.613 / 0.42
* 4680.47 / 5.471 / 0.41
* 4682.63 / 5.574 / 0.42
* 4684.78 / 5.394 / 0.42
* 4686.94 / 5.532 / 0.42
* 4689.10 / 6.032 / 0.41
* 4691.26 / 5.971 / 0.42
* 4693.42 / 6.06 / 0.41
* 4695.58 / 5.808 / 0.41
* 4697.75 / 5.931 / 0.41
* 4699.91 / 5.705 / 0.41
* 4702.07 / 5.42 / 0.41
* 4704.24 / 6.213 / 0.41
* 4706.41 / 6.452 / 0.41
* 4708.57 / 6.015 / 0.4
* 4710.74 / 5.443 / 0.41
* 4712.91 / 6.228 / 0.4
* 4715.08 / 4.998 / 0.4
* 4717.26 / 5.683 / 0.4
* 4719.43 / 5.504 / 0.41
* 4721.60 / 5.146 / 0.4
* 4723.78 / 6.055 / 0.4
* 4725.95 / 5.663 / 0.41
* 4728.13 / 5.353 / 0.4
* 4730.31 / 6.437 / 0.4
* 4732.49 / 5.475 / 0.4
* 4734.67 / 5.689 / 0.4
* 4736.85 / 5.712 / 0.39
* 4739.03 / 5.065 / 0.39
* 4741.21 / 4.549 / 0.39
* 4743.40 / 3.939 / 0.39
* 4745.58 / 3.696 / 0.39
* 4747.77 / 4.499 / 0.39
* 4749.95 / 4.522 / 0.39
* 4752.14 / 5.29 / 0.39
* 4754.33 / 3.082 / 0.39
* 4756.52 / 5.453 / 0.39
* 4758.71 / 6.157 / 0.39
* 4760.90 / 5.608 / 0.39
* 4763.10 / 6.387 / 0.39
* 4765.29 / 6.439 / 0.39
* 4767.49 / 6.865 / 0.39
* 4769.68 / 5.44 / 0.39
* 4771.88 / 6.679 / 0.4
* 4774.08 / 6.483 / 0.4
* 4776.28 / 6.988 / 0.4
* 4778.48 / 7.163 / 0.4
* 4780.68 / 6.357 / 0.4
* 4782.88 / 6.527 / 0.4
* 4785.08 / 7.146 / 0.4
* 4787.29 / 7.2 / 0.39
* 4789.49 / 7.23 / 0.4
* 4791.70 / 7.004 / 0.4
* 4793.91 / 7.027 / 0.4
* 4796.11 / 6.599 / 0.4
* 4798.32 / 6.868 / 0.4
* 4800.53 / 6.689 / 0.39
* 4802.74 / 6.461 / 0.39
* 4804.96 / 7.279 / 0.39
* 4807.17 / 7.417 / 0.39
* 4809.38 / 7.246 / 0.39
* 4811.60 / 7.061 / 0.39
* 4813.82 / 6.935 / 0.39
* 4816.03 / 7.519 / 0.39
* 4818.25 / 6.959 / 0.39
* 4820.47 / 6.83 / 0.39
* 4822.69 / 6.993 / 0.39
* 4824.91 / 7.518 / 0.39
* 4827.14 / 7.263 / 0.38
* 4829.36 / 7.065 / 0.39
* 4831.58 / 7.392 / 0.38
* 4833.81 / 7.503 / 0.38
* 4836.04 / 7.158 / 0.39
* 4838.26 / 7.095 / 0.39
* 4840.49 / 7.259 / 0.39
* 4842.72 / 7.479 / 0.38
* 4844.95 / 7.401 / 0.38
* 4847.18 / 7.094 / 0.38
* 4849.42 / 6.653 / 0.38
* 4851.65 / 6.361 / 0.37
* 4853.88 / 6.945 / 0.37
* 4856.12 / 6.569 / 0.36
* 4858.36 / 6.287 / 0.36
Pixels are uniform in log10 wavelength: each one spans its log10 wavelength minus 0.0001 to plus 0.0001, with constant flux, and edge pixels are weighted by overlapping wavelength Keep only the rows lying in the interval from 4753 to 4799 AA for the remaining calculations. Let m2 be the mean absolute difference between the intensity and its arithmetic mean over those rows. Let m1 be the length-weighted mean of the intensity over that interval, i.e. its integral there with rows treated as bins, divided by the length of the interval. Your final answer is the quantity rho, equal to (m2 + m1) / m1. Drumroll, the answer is 1.10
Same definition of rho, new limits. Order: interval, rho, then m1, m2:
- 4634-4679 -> 1.06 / 5.8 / 0.34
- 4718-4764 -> 1.13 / 5.2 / 0.68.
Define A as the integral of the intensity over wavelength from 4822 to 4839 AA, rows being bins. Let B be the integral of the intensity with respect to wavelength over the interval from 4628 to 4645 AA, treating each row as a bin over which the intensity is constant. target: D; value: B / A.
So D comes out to 0.83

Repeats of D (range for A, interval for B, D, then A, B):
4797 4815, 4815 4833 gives 1.03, 126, 130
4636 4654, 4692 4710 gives 0.98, 109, 107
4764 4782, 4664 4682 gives 0.84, 118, 100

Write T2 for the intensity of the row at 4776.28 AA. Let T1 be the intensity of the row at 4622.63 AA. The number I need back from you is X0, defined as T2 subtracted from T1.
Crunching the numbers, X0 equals -1.4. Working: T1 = 5.54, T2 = 6.988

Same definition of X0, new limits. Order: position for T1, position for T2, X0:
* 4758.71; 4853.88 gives -0.8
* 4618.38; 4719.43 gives 0.0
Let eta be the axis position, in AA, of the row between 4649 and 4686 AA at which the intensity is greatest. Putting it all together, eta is 4650.39 AA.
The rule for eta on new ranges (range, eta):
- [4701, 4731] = 4706.41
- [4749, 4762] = 4758.71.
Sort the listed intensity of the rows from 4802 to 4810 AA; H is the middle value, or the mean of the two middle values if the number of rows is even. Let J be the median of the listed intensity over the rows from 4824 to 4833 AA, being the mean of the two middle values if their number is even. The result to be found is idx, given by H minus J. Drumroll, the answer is -0.1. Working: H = 7.3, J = 7.3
